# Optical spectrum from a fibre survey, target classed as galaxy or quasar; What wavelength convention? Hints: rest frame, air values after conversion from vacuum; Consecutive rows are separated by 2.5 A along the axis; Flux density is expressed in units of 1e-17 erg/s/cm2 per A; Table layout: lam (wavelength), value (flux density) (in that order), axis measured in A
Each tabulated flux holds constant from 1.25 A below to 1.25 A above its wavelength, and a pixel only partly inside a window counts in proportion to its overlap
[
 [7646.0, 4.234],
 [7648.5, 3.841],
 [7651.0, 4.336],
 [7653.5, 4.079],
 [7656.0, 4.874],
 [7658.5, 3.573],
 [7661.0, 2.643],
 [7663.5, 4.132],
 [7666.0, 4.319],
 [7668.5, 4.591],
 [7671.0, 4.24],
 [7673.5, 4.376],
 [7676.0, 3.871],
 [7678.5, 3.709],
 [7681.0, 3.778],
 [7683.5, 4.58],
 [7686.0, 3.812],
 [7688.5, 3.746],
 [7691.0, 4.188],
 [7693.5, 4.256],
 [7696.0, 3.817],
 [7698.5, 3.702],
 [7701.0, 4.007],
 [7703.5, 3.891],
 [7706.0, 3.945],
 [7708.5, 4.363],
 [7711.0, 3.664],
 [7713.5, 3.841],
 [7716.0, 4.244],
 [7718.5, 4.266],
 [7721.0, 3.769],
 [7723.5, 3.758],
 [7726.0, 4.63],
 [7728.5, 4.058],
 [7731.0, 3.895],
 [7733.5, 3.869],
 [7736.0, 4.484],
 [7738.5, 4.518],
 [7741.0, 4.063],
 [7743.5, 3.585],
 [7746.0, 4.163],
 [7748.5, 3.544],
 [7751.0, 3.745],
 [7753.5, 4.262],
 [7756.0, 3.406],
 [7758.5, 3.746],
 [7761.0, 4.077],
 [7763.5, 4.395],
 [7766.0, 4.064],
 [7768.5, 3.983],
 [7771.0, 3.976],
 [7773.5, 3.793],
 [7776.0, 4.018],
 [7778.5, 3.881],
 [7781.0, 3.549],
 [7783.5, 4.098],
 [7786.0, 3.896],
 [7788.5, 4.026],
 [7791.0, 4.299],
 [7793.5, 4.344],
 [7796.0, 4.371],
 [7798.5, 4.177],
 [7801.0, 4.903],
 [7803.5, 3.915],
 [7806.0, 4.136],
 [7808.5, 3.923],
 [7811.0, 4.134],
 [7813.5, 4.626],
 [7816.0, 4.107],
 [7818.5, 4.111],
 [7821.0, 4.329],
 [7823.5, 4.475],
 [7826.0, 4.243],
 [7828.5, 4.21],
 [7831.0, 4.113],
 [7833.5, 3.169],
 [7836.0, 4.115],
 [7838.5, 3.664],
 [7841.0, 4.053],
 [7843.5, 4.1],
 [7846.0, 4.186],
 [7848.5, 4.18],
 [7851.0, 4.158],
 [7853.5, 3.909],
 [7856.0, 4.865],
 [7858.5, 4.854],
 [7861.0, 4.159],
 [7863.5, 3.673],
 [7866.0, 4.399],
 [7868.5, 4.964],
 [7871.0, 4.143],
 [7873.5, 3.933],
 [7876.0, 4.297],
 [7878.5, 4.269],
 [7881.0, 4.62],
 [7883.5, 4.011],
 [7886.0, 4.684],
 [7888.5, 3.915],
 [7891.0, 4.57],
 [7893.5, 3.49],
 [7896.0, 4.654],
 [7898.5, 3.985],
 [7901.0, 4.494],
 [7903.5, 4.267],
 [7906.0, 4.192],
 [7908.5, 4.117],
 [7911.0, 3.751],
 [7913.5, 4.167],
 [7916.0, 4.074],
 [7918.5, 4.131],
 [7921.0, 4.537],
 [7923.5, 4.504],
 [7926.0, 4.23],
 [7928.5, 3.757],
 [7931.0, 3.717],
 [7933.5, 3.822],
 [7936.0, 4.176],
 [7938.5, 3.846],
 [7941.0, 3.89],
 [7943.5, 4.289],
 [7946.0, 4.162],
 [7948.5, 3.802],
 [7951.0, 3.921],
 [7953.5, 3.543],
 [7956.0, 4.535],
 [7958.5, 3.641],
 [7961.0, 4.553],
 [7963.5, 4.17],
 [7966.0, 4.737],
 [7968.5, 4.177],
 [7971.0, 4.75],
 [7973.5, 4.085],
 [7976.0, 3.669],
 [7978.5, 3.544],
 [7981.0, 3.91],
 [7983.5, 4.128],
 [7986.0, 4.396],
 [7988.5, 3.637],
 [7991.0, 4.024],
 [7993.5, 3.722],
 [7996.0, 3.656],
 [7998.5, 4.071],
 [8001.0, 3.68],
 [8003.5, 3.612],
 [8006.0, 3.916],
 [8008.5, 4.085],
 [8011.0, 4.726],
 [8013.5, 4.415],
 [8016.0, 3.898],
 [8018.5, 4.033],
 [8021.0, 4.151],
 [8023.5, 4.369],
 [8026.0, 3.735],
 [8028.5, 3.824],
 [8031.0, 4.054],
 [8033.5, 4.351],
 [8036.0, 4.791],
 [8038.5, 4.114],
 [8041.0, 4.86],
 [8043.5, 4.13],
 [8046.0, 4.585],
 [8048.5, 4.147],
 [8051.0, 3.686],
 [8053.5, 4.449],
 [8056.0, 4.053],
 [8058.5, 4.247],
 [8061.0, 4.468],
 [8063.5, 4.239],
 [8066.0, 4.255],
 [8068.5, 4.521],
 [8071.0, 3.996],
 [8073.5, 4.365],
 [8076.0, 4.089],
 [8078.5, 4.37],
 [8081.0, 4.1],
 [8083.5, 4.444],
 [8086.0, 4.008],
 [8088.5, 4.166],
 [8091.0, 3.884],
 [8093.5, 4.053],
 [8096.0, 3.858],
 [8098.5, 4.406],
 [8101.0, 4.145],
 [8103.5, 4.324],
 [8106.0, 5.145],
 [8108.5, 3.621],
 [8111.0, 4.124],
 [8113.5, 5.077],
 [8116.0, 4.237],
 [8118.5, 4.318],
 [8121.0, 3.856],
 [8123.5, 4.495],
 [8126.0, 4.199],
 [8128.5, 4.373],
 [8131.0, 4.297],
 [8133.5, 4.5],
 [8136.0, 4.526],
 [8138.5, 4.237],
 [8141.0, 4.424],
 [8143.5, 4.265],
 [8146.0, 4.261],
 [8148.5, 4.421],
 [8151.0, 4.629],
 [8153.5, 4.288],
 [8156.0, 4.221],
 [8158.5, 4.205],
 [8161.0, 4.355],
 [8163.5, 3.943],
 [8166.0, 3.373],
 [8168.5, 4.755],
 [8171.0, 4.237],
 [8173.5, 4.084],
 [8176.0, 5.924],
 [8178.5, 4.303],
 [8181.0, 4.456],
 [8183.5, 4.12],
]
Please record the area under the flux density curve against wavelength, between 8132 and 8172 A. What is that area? 172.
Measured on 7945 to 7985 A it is 163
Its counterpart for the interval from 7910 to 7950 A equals 162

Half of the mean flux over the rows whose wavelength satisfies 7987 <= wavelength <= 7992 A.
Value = 1.92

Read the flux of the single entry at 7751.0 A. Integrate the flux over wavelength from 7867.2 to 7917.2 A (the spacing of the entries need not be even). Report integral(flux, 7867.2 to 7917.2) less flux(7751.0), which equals 208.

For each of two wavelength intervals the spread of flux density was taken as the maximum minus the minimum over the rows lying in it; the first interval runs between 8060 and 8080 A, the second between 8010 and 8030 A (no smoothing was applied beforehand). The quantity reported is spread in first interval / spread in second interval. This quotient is 0.5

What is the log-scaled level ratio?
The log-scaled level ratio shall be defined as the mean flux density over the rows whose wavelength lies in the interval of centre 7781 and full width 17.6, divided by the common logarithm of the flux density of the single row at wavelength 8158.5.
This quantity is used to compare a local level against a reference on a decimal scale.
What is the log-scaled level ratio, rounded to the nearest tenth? 6.2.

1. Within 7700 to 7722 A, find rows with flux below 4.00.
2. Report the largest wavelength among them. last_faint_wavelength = 7721.0 A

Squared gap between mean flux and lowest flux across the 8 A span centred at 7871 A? 0.17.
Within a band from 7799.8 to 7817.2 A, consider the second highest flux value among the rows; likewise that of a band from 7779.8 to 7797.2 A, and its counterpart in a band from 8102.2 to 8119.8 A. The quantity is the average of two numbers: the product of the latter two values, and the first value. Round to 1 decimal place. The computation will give 13.3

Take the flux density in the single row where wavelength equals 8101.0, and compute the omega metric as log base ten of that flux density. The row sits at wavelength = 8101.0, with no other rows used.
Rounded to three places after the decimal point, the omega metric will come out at 0.618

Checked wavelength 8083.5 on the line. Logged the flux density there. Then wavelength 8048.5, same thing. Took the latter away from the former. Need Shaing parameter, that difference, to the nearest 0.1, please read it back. 0.3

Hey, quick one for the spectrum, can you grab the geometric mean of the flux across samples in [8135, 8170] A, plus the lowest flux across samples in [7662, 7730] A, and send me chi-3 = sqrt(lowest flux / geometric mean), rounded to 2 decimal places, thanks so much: 0.93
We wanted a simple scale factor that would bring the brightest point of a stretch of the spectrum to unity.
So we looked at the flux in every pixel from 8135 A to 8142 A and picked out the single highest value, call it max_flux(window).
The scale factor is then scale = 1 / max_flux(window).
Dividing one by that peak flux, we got 0.221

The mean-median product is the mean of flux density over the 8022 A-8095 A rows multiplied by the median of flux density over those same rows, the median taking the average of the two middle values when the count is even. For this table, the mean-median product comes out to 17.6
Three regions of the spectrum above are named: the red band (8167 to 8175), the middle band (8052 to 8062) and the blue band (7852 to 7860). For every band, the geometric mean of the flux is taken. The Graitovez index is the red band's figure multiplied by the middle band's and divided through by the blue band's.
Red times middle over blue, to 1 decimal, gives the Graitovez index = 4.1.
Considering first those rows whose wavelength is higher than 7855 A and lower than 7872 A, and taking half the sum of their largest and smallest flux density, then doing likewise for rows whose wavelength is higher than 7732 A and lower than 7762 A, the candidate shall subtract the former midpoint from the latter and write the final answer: -0.36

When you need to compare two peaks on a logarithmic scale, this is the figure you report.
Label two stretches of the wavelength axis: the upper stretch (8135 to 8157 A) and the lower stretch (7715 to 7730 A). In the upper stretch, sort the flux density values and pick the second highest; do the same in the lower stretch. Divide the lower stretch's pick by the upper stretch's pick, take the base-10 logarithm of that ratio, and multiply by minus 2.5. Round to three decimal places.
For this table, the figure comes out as 0.064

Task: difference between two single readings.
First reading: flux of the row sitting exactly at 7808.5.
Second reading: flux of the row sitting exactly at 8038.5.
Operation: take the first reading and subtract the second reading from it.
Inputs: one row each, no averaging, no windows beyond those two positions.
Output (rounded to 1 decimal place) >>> -0.2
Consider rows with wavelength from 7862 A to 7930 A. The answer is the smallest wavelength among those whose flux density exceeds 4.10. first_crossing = 7866.0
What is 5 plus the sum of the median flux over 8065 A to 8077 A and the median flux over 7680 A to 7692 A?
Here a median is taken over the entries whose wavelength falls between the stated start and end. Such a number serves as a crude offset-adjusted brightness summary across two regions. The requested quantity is 13.1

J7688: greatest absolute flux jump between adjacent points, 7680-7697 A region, 0.80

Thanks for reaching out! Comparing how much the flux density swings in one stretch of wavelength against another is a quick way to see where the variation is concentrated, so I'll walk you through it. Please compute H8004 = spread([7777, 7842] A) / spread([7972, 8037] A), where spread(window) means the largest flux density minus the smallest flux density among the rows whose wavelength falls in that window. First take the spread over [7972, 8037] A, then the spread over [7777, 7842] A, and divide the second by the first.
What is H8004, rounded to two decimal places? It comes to 1.39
